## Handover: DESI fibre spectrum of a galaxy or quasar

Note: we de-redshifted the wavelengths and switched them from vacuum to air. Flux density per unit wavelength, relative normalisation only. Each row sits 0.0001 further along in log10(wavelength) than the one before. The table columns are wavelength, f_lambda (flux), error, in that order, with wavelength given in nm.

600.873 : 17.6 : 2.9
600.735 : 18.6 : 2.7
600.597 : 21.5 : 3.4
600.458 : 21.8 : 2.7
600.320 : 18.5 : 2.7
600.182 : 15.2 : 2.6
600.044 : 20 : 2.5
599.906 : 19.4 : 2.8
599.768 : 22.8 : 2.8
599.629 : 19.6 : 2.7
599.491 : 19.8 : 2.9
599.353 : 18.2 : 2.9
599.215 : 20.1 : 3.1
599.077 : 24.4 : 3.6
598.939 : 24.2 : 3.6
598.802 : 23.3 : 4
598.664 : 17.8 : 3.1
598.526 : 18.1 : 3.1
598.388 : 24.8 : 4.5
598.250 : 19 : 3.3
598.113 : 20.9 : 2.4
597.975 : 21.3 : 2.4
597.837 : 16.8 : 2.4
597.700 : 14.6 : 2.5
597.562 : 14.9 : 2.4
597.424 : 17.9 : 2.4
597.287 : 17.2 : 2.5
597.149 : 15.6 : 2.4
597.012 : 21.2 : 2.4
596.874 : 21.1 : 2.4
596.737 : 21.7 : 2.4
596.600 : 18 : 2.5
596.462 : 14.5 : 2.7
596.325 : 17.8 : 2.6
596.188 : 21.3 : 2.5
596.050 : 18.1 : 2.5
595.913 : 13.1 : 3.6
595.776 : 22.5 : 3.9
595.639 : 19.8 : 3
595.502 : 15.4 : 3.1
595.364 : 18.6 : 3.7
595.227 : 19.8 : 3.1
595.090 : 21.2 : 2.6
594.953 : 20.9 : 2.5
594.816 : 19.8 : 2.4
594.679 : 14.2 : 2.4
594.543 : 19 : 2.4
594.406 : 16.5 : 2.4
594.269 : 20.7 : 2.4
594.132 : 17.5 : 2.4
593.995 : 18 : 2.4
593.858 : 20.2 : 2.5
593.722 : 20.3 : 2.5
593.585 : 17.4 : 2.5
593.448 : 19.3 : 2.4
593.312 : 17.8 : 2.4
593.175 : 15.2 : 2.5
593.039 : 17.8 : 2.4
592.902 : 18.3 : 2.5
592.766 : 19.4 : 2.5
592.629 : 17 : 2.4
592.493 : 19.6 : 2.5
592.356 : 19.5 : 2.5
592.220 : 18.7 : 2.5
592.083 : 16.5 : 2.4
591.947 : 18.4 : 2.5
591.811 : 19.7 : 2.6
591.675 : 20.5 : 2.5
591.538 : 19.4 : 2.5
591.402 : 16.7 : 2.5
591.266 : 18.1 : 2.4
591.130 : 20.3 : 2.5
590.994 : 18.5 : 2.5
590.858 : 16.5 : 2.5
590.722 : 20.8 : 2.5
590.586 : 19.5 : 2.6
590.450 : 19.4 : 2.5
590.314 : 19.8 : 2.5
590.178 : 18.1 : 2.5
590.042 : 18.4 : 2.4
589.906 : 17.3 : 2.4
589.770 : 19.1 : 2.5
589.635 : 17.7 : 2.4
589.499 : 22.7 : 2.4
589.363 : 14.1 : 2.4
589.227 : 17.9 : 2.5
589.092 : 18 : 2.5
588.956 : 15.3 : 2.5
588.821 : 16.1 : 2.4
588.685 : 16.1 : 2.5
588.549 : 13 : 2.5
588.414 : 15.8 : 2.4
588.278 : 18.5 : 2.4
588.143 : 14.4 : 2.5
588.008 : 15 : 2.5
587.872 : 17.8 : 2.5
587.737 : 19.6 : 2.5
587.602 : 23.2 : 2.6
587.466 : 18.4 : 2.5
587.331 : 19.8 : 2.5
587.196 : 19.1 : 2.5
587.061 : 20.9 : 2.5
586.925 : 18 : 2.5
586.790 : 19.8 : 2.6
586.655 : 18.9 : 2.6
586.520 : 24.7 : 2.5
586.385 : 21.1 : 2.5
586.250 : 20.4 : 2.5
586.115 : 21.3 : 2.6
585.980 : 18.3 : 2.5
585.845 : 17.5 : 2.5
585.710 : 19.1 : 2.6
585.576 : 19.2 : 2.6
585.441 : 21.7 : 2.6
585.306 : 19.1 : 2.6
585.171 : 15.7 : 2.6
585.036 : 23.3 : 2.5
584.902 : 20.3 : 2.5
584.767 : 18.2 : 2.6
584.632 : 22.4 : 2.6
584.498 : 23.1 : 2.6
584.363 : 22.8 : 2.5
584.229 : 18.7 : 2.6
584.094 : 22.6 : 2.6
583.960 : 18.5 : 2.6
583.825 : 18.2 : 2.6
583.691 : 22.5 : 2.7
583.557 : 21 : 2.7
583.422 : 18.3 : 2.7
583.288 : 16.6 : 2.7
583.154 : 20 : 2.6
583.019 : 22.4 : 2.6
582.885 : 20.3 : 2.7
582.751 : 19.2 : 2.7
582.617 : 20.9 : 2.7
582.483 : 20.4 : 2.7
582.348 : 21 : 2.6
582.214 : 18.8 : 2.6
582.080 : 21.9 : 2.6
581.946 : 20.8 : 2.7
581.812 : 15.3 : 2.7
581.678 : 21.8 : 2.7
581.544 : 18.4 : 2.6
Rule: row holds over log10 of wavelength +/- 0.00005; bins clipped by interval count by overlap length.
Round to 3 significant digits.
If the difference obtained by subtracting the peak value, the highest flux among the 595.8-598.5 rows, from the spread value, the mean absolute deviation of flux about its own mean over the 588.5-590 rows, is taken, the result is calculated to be -22.9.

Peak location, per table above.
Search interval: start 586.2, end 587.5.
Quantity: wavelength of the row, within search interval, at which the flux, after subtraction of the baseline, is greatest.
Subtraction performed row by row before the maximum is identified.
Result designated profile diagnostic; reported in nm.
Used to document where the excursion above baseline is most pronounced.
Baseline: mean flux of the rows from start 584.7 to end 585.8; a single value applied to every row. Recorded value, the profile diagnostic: 586.520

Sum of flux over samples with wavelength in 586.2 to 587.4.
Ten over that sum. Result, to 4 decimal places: 0.0547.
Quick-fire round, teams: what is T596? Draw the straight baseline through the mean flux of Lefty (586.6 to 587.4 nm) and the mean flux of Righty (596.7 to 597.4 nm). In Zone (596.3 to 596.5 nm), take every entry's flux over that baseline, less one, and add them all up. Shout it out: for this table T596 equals -0.3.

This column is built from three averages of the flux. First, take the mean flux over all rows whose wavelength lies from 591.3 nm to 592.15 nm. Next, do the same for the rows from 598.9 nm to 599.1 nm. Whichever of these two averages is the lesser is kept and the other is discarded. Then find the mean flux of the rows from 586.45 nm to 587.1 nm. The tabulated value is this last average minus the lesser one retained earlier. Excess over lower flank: 1.9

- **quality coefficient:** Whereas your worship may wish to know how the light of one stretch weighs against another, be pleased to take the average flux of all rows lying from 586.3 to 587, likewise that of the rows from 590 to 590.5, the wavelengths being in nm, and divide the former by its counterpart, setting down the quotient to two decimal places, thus 1.08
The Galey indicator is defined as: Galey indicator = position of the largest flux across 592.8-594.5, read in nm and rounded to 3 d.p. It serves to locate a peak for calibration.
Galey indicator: 594.269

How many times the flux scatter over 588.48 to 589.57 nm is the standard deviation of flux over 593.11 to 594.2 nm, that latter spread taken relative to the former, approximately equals 0.57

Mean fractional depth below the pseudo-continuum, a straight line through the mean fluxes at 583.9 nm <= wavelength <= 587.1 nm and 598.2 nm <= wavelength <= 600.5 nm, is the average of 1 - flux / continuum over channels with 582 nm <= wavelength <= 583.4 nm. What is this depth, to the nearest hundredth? 0.00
